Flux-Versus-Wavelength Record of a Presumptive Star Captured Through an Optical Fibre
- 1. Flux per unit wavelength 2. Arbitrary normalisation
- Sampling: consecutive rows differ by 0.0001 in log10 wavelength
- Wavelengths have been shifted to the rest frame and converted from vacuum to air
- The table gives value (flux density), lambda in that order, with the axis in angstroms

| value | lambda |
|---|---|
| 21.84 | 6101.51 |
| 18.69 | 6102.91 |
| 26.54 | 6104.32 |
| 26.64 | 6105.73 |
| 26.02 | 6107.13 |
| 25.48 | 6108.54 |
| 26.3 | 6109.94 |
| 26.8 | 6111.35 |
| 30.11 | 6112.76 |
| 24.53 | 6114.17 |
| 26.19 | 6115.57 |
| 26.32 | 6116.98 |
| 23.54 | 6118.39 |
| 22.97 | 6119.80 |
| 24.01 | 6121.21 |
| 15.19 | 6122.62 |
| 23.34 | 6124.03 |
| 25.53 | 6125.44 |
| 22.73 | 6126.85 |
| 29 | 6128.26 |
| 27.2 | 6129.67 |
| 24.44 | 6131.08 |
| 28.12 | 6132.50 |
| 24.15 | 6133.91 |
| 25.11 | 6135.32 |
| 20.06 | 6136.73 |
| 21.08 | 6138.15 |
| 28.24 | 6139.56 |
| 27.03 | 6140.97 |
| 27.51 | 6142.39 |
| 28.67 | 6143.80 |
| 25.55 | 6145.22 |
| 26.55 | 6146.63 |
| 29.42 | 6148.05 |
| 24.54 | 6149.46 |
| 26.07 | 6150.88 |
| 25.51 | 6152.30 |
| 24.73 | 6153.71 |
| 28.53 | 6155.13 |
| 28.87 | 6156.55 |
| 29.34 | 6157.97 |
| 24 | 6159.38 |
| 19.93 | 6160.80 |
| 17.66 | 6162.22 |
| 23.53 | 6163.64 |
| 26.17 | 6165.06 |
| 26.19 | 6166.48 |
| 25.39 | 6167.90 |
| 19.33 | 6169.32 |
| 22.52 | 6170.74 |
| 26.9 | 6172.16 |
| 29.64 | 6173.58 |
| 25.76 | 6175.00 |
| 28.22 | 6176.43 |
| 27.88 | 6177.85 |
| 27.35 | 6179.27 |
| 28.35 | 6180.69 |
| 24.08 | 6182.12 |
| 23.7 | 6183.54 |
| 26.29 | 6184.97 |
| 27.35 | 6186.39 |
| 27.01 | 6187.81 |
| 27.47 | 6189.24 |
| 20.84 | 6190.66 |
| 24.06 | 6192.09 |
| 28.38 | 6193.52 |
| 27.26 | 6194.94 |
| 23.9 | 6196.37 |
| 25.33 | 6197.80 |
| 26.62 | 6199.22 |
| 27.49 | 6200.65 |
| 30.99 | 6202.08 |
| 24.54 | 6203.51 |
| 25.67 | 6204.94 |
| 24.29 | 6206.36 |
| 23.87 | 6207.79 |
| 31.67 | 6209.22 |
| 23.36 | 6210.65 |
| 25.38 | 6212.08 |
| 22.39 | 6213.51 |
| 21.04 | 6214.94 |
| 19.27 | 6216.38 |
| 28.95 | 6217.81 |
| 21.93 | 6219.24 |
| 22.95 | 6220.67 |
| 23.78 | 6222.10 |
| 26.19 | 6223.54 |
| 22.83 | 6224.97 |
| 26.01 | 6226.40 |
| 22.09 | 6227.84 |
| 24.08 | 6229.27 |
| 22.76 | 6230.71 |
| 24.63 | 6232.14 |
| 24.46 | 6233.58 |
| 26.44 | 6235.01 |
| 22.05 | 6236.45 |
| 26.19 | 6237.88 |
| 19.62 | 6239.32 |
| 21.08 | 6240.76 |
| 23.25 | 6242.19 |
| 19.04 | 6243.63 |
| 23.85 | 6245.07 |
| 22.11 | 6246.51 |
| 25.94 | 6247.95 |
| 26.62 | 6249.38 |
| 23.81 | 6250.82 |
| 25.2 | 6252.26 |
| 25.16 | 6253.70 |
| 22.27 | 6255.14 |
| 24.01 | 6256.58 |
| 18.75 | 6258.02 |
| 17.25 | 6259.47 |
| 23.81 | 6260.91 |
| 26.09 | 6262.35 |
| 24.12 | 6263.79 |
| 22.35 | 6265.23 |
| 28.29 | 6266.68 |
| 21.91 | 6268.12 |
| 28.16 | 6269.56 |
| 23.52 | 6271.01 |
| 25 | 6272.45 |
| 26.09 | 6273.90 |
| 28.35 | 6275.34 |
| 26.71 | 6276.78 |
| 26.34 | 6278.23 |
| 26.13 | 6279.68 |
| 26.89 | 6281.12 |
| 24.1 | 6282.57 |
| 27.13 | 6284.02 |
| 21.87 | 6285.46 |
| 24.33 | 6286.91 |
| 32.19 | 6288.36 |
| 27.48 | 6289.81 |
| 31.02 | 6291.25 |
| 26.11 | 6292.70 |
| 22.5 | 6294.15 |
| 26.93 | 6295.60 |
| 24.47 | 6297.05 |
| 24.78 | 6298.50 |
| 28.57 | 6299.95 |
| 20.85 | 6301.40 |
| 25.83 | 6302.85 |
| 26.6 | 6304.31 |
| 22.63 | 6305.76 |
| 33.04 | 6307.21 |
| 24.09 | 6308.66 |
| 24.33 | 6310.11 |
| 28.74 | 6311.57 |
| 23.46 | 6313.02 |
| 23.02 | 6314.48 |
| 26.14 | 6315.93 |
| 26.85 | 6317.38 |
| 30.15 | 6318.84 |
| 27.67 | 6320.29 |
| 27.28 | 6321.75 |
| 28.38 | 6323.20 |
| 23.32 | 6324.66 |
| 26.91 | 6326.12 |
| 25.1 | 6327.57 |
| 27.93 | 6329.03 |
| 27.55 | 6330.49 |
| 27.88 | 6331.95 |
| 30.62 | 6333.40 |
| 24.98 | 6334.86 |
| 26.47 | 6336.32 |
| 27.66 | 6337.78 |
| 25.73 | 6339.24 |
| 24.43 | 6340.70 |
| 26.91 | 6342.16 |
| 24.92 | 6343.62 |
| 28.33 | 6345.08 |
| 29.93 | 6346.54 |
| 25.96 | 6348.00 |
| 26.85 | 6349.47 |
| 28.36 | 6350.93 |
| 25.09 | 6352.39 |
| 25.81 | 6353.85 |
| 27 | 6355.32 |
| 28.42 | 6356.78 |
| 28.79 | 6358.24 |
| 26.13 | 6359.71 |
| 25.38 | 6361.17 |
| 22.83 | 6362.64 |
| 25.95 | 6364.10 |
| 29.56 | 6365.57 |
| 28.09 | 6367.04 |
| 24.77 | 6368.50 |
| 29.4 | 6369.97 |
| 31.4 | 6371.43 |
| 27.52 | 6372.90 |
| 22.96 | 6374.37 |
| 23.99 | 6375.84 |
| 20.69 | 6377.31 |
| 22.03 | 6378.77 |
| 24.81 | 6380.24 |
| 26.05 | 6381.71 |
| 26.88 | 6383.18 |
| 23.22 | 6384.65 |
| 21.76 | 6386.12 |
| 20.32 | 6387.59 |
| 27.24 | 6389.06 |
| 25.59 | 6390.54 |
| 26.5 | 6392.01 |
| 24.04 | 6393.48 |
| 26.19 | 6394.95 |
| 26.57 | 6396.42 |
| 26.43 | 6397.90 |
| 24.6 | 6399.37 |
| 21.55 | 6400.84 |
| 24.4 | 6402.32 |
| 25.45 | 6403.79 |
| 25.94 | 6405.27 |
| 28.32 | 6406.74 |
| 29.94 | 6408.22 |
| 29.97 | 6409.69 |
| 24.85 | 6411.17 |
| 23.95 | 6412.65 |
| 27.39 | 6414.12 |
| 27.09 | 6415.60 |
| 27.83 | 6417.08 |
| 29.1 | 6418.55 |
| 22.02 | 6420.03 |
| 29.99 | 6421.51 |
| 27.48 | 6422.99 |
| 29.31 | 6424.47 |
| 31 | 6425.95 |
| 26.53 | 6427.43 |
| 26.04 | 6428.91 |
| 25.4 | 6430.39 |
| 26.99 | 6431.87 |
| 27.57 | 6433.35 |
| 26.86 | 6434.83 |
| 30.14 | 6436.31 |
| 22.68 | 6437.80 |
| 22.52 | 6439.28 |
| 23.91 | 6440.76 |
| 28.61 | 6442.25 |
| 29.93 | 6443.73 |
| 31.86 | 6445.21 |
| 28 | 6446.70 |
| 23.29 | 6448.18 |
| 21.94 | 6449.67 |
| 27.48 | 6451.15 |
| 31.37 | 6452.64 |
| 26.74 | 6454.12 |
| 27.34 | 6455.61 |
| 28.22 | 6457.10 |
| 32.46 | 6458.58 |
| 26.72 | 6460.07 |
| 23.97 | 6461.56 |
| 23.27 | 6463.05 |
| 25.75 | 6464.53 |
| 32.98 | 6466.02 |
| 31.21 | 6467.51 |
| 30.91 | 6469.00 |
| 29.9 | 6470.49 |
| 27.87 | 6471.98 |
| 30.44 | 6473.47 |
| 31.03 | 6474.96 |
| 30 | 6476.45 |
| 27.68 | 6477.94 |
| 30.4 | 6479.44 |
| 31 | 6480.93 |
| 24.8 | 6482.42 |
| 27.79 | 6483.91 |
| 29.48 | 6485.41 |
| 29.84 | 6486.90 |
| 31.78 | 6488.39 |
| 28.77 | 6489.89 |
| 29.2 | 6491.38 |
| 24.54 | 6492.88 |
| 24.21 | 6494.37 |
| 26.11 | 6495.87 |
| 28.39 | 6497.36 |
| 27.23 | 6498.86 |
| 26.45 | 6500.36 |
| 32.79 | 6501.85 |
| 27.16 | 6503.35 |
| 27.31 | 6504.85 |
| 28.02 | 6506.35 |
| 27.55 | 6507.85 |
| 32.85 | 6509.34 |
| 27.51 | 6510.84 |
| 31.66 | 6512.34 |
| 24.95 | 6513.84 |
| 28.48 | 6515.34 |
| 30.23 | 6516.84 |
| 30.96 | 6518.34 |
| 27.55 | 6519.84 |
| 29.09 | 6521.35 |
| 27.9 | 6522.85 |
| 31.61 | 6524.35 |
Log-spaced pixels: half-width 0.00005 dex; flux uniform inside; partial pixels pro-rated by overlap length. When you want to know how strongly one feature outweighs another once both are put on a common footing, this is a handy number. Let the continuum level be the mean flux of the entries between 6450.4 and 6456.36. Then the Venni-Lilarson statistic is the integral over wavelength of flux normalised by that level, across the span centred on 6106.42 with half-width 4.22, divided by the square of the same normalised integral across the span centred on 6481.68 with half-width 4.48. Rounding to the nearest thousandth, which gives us 0.091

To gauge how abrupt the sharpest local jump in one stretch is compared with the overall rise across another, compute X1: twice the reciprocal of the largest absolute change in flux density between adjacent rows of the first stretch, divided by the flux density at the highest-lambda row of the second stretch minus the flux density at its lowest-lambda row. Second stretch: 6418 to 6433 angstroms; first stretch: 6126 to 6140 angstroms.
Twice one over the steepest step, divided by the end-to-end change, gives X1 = -0.13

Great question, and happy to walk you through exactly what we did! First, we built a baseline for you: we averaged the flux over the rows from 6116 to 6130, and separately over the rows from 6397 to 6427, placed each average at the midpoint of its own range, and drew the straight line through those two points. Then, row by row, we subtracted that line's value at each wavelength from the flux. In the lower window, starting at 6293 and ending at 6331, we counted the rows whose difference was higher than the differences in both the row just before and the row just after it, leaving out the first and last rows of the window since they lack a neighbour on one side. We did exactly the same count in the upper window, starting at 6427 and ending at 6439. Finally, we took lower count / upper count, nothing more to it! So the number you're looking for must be 4.5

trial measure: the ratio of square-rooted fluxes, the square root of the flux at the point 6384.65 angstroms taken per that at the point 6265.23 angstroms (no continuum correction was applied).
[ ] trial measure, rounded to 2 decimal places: 1.02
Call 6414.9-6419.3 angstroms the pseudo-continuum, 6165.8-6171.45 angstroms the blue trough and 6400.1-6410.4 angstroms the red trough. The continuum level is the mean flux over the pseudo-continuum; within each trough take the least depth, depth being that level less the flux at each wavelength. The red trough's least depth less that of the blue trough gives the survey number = -3.8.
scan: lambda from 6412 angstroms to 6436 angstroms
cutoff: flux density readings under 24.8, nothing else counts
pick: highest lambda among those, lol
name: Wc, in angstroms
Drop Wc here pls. 6420.03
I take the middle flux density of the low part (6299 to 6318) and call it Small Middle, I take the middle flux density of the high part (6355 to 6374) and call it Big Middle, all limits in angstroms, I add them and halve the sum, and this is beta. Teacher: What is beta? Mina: 26.7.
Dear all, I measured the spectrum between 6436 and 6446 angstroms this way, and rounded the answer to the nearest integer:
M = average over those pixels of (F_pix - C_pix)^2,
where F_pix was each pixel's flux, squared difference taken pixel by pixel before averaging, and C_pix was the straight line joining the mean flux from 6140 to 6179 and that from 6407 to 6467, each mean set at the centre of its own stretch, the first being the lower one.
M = 13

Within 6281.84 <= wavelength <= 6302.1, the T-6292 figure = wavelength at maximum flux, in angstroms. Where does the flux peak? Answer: 6288.36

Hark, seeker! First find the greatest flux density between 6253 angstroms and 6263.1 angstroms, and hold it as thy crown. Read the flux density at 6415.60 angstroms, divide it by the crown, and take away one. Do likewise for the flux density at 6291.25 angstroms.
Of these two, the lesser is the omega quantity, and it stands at 0.038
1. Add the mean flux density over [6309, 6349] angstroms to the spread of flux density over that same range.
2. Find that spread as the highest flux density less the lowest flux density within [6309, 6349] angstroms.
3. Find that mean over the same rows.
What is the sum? 34.3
